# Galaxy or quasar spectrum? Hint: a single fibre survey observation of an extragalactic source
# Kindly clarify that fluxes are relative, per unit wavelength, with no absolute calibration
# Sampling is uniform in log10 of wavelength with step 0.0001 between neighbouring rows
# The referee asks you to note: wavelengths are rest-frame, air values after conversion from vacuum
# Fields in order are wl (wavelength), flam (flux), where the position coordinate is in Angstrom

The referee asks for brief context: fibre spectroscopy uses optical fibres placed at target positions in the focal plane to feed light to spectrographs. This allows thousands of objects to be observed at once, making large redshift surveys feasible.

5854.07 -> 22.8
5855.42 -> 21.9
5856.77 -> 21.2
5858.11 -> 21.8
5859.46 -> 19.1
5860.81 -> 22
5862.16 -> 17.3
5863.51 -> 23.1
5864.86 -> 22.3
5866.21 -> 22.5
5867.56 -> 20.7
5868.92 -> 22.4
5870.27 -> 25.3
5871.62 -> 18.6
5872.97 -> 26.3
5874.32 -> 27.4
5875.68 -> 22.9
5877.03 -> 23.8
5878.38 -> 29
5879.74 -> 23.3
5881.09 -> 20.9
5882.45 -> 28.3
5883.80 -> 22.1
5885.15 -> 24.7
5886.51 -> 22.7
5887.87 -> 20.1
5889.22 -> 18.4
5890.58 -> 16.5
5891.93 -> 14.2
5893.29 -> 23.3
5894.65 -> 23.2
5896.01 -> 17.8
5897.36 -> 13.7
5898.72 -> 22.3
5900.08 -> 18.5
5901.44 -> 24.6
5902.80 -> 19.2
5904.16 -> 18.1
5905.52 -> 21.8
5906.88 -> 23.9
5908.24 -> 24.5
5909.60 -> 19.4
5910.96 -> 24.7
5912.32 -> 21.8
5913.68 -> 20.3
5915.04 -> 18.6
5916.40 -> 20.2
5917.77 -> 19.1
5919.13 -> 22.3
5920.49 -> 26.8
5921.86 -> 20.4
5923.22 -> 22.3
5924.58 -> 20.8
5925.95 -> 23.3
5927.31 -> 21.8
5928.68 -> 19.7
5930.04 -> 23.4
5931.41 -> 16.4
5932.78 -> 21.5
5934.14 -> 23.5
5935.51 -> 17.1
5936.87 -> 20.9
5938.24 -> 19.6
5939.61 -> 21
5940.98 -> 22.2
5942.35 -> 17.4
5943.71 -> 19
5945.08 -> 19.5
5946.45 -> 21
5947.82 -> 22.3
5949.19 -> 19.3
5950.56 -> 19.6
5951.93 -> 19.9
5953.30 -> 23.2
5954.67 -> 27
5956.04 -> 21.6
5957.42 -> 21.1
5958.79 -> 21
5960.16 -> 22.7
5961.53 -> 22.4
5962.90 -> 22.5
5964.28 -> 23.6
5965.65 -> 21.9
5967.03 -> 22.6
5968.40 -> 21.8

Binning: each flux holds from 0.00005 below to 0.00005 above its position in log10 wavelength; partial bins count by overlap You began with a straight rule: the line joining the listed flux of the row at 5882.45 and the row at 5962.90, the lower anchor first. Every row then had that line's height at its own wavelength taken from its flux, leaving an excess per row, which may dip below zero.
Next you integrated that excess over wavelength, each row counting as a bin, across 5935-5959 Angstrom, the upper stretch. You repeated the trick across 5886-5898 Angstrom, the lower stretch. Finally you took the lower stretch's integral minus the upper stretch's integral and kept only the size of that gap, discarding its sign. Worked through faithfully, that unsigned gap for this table 35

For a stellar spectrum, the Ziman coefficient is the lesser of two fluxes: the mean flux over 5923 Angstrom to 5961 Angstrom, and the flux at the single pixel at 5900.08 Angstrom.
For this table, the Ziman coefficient 18.5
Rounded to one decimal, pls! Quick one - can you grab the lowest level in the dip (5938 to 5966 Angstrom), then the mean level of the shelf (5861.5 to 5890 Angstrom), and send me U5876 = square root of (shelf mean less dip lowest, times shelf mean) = 11.3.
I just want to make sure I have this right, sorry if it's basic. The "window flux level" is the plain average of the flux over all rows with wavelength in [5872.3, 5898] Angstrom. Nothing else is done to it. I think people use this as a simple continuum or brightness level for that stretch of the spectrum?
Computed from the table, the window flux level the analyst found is 22.0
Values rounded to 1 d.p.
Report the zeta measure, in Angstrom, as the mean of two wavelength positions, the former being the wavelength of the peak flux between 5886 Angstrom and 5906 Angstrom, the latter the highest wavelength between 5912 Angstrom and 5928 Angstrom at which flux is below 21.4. 5913.0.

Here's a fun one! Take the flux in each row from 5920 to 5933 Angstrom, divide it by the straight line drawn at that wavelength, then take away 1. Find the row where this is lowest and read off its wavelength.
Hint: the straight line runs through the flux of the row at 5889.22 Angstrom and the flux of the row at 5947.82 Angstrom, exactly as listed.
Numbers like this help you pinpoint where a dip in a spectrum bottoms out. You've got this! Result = 5931.41 Angstrom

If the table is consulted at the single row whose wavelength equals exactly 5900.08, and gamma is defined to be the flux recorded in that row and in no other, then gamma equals 18.5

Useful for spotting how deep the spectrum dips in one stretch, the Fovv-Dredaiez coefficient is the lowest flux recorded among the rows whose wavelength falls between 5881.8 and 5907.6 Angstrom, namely 13.7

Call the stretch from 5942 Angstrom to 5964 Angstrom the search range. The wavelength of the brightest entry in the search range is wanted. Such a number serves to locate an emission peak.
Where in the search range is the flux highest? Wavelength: 5954.67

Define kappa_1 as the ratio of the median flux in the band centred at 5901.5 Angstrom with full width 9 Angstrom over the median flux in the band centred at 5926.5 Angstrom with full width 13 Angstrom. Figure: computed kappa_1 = 0.89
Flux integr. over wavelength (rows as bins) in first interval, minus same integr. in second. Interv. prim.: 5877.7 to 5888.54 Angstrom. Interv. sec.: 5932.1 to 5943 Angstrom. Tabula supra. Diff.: 36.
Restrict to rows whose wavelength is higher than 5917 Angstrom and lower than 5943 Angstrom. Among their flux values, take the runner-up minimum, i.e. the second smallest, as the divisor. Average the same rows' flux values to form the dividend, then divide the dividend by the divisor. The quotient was 1.23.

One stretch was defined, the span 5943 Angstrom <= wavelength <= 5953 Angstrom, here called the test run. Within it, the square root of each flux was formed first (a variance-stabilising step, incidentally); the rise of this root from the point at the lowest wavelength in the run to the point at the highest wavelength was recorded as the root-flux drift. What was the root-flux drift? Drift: 0.10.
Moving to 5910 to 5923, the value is -0.45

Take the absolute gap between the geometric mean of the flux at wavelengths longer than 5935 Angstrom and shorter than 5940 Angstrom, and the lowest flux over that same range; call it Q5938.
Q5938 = 2.5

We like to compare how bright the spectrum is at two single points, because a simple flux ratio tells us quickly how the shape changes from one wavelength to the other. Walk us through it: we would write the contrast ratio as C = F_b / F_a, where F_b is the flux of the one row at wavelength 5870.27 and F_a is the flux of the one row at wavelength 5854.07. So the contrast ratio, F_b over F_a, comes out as 1.11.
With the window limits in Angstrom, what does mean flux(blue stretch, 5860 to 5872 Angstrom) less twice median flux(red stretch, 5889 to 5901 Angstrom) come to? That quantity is -15.2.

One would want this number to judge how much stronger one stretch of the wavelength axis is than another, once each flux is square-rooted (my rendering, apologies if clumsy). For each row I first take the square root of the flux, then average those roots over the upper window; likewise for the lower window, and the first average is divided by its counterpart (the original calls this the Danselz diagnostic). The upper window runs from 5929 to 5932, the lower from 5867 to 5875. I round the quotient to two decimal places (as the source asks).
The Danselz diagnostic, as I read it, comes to 0.92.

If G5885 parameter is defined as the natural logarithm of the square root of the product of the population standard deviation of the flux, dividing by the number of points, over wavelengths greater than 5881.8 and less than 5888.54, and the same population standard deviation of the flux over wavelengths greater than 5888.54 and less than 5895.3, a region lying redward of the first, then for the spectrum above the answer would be 1.15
